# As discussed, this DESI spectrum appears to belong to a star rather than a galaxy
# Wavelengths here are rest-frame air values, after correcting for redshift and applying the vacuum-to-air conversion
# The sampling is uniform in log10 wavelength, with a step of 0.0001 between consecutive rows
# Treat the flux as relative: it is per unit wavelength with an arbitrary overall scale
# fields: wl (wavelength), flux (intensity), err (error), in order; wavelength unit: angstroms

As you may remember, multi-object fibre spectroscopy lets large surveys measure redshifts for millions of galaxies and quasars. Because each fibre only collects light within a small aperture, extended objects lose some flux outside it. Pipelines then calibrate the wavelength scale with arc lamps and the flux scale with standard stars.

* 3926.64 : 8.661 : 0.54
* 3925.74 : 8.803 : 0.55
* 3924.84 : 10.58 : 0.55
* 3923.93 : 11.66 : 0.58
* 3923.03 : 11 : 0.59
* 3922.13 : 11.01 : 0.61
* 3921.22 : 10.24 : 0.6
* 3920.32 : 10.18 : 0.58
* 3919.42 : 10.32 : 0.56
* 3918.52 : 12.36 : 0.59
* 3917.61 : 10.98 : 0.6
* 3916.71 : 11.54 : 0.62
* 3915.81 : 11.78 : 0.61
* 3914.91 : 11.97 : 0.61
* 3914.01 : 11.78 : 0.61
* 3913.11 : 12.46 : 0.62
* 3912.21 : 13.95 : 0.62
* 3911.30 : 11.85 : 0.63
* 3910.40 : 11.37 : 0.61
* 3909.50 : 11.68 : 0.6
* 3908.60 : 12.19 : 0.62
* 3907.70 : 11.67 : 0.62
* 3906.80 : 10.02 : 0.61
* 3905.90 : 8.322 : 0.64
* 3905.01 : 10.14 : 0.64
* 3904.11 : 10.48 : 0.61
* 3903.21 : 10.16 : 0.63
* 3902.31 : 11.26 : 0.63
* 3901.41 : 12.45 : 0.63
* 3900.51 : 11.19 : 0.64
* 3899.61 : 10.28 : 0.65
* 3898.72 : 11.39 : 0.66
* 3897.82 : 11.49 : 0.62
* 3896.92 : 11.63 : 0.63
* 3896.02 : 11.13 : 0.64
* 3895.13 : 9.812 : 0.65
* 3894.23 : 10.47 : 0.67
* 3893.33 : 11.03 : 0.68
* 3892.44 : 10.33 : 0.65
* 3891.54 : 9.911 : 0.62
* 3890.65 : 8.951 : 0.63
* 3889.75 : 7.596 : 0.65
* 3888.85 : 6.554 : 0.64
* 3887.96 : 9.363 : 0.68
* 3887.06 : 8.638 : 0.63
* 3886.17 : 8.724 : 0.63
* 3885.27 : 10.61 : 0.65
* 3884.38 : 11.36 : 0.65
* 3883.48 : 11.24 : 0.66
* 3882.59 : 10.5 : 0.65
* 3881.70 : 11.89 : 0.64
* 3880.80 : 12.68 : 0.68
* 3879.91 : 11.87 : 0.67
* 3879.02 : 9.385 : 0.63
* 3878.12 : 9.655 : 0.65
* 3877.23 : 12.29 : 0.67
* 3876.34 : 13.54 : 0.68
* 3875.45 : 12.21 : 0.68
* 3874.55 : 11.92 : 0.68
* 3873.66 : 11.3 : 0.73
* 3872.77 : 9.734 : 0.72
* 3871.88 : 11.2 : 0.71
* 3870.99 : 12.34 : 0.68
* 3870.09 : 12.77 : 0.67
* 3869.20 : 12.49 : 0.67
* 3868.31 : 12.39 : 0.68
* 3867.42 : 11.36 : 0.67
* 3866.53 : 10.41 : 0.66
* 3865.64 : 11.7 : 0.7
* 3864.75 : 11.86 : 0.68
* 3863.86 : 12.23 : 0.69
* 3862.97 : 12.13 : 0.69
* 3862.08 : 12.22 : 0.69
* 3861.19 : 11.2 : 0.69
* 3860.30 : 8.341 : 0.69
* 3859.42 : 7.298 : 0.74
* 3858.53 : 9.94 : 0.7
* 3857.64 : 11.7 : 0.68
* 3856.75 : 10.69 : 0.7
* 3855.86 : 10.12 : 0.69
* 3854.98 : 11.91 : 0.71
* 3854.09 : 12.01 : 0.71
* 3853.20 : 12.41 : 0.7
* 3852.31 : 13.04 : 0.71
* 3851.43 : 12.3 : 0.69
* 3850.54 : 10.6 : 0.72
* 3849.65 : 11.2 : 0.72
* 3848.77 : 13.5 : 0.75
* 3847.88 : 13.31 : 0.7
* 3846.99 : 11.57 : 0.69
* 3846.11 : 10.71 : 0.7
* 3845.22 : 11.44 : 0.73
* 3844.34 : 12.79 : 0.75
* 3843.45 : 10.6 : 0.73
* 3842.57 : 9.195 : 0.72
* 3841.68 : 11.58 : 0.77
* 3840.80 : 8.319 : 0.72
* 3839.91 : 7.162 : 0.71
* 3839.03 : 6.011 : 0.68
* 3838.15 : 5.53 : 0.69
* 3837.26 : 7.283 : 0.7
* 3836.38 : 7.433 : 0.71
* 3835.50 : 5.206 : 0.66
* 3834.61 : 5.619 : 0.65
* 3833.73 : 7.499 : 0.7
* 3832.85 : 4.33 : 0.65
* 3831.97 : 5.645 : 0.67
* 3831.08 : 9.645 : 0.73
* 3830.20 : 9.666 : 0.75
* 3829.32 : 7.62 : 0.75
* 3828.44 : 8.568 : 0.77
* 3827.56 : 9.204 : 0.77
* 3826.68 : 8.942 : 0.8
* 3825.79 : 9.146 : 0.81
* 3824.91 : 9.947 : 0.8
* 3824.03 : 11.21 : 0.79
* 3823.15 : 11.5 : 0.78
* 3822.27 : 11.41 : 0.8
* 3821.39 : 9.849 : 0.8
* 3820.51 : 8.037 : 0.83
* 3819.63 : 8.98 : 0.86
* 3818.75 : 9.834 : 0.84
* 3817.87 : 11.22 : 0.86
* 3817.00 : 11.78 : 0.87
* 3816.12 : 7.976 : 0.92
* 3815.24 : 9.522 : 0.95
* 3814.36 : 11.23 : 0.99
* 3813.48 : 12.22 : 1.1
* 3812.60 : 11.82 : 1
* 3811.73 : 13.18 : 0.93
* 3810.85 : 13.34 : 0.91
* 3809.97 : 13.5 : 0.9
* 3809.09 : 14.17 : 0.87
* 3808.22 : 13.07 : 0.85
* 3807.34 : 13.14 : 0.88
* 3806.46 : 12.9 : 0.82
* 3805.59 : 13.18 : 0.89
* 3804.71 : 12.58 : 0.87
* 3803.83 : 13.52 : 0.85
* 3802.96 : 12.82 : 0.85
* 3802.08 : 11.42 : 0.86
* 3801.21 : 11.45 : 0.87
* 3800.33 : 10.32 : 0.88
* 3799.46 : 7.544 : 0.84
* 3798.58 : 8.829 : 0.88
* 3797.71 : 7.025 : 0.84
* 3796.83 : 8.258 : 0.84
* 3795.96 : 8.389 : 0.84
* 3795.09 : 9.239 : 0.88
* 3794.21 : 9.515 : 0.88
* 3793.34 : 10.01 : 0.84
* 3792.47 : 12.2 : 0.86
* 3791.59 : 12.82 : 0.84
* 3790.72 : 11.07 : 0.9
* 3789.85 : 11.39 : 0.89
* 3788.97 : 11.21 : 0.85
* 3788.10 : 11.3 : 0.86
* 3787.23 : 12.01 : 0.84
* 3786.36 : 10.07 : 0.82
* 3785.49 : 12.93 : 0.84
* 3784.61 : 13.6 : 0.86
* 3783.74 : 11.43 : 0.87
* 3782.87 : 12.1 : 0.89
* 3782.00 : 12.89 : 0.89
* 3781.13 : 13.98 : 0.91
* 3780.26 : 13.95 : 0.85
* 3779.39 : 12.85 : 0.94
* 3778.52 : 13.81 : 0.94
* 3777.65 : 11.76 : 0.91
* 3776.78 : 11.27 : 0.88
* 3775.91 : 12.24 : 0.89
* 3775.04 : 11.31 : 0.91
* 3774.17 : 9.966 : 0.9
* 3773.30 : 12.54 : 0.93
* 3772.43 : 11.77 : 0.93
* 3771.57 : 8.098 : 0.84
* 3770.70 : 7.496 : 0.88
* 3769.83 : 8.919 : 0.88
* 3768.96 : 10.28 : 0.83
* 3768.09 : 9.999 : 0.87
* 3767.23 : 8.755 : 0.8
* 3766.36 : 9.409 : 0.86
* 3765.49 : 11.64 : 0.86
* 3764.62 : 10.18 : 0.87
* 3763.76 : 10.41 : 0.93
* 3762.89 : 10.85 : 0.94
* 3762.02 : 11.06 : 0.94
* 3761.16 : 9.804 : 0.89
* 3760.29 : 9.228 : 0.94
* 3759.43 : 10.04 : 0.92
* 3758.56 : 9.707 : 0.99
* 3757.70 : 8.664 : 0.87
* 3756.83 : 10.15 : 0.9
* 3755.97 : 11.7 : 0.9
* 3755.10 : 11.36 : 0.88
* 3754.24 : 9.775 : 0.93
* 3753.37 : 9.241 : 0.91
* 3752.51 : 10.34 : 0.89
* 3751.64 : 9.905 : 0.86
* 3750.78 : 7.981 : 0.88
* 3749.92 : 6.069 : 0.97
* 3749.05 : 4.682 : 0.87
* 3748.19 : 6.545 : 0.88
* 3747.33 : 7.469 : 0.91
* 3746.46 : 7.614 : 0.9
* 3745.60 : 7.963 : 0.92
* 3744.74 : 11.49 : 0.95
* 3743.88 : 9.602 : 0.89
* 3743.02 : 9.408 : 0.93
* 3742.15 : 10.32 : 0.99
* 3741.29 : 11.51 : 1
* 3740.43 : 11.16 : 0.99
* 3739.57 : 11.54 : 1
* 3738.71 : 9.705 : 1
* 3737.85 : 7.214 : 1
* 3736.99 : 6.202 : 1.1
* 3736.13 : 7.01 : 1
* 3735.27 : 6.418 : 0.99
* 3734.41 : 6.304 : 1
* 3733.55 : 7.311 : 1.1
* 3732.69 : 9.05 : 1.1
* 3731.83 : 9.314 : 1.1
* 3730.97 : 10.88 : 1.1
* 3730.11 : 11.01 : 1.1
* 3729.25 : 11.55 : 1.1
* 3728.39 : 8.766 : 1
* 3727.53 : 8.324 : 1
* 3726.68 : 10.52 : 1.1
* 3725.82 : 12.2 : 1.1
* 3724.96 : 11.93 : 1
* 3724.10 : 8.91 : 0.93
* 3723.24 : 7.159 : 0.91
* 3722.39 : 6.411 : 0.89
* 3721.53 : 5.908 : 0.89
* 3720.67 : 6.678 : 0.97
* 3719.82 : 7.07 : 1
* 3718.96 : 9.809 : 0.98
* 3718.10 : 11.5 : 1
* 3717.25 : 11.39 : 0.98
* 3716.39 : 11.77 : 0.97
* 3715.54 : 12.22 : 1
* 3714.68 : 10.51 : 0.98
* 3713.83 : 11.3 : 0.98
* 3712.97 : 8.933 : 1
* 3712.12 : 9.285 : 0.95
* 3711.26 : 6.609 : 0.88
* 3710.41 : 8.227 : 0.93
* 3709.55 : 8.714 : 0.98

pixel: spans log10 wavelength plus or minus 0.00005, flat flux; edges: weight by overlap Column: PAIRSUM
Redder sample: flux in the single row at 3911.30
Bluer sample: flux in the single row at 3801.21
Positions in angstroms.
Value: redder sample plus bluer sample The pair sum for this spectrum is 23.3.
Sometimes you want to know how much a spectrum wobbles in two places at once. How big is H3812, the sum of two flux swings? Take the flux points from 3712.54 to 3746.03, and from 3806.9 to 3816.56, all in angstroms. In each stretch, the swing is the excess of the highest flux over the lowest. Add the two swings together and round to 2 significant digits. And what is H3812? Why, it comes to 13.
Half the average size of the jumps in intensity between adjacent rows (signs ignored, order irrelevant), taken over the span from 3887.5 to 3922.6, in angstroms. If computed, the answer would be 0.44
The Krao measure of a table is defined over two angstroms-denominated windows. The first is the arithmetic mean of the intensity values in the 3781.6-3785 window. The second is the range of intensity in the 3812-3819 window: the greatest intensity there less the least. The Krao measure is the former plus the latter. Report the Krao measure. 16.7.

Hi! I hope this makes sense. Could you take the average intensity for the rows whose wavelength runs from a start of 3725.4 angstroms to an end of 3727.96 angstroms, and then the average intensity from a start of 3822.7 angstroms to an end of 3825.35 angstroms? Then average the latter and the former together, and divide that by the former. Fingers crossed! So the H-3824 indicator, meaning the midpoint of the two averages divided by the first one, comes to 1.03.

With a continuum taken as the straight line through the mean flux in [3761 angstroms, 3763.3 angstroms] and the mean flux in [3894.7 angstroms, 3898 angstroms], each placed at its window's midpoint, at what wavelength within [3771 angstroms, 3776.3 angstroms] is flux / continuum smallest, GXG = 3771.57 angstroms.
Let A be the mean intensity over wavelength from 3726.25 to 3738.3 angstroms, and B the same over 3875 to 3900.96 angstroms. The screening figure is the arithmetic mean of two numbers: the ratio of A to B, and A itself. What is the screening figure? 4.7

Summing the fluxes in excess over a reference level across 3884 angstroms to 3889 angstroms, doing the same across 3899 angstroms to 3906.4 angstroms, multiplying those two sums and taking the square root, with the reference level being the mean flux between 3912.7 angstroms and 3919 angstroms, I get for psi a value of 12.8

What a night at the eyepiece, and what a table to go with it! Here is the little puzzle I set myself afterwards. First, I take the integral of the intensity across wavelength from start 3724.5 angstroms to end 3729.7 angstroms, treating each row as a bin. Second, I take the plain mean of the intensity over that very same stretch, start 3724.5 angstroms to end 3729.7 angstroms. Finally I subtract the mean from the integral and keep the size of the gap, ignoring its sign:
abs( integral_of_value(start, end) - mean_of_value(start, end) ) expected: 44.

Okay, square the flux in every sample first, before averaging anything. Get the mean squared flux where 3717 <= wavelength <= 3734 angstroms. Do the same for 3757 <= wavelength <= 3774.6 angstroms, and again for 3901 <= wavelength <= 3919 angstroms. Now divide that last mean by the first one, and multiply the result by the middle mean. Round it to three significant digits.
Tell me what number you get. 147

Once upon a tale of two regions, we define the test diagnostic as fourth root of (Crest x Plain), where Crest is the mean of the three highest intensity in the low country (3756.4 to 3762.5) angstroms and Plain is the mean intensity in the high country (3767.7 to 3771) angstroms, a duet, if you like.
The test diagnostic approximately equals 3.13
